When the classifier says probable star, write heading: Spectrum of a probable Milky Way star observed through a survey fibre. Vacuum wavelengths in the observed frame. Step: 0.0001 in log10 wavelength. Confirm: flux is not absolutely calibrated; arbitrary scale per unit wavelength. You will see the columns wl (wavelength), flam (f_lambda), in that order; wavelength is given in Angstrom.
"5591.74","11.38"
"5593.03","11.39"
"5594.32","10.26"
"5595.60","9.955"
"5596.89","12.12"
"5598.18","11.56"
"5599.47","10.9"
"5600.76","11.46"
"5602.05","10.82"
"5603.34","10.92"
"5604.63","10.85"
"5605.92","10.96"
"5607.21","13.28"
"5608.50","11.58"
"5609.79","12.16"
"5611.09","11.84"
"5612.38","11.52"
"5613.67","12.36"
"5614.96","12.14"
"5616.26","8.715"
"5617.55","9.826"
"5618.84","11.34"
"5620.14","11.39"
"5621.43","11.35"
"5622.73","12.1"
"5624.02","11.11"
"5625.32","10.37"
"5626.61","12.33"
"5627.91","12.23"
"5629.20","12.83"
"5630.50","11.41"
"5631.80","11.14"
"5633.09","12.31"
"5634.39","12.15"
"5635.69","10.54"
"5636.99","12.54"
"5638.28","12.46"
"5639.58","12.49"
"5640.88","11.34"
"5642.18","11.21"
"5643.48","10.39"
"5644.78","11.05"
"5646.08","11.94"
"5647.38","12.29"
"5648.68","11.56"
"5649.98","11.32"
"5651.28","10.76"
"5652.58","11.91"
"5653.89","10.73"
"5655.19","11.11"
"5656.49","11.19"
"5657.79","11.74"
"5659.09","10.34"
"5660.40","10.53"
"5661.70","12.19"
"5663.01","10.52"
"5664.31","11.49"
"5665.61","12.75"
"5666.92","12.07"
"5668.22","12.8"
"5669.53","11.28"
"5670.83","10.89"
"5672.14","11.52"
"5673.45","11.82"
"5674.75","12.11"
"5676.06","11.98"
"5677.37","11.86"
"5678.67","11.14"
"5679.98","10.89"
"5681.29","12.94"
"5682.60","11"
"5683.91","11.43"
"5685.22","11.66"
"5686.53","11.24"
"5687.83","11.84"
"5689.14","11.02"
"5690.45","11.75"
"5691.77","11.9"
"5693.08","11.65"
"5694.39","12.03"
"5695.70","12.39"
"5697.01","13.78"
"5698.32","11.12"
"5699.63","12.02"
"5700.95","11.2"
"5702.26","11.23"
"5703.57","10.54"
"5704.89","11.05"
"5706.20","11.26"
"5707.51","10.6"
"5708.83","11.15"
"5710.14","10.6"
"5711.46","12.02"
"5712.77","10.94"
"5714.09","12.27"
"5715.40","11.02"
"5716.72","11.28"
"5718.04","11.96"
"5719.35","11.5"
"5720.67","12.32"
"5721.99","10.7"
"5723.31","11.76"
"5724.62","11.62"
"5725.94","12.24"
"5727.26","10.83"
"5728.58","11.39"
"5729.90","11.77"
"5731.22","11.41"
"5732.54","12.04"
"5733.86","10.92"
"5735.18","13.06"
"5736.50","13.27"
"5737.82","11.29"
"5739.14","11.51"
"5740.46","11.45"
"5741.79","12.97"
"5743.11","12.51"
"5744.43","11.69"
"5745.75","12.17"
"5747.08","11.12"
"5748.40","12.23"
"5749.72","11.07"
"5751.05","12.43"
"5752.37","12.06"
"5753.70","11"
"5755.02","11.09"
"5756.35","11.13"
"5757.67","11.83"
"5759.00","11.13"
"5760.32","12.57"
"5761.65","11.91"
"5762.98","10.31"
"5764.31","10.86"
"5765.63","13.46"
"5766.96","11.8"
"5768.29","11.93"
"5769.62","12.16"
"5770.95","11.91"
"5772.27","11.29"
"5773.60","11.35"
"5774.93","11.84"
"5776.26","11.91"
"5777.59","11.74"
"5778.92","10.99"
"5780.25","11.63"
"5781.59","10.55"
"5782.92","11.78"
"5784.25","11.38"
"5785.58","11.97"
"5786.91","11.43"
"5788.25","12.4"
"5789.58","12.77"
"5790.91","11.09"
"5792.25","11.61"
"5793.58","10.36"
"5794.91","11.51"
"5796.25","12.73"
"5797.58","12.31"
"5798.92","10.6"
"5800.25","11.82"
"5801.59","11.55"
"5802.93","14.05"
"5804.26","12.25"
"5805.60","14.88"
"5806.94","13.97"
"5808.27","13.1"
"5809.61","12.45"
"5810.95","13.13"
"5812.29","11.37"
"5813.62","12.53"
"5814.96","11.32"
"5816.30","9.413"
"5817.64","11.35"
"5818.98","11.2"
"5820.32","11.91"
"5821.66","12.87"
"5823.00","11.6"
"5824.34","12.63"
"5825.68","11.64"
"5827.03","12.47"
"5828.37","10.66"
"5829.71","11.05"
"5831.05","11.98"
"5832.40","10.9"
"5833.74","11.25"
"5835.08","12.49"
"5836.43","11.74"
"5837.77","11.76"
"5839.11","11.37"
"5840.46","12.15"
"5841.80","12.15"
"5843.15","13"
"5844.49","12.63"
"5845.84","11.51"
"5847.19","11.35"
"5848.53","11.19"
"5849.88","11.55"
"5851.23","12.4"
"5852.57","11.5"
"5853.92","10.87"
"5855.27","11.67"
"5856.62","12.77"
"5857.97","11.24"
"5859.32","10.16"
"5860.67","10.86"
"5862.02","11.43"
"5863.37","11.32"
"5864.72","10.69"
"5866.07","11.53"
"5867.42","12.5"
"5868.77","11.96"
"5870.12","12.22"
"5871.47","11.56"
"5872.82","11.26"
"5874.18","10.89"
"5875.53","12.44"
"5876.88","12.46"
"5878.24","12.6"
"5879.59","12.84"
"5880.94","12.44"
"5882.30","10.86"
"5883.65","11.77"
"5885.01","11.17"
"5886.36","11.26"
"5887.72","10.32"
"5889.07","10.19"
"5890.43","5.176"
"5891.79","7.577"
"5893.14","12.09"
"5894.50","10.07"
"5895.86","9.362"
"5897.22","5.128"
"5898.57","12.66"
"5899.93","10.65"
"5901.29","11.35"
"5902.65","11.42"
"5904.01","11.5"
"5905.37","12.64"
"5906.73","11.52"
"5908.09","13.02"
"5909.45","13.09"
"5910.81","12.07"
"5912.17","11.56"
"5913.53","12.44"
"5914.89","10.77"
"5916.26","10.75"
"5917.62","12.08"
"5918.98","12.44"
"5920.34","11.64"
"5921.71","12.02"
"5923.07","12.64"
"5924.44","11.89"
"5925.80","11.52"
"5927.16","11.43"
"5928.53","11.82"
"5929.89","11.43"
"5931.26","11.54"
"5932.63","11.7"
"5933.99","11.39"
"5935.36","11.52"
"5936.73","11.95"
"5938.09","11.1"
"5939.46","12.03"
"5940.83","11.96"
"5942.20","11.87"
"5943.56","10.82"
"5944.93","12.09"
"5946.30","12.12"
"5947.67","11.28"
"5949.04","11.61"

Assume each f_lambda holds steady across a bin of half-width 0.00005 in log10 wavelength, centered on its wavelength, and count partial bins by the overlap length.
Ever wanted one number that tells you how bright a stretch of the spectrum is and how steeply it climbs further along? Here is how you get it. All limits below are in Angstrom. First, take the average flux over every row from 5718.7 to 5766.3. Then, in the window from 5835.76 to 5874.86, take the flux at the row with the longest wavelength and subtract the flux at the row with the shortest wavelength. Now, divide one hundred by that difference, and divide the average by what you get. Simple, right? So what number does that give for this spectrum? -0.10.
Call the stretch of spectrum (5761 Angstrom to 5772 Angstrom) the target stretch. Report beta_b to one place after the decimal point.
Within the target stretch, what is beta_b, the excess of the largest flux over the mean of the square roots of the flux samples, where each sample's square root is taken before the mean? 10.0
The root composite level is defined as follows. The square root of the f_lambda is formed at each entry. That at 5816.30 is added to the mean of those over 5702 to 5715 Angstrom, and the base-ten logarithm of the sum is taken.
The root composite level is 0.807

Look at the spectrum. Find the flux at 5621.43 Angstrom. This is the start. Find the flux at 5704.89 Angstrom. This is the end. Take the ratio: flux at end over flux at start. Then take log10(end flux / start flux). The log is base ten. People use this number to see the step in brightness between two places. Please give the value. -0.01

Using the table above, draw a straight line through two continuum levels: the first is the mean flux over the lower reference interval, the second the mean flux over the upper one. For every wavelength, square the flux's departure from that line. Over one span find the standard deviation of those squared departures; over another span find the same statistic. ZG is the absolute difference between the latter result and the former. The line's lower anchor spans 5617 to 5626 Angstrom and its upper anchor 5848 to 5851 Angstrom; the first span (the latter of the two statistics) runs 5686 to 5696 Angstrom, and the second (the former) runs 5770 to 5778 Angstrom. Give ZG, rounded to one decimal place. 0.3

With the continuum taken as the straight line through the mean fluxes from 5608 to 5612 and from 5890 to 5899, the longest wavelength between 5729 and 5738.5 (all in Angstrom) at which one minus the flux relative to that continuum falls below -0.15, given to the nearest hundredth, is 5736.50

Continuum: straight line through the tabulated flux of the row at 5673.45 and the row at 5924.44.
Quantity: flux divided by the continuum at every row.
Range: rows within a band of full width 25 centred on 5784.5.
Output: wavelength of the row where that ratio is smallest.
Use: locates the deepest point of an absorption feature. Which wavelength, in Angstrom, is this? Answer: 5793.58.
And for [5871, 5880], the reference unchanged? 5874.18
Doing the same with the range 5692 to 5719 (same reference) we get 5703.57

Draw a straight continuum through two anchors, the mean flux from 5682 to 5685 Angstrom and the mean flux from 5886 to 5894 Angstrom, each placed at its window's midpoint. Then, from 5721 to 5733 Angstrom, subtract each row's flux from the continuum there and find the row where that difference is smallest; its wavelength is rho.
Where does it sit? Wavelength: 5725.94 Angstrom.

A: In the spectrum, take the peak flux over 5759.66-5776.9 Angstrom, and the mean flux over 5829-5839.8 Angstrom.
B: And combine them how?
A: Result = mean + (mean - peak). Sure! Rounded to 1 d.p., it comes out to 9.7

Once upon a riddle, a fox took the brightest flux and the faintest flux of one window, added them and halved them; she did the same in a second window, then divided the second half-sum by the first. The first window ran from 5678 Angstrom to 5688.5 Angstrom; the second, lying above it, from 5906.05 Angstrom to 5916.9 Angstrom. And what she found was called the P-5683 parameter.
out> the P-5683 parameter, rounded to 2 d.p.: 1.00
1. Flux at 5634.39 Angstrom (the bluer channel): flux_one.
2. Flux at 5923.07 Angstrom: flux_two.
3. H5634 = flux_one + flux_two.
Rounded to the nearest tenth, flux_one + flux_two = 24.8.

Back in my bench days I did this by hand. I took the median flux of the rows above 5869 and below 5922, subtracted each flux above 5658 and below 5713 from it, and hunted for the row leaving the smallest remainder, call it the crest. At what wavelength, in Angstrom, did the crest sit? 5697.01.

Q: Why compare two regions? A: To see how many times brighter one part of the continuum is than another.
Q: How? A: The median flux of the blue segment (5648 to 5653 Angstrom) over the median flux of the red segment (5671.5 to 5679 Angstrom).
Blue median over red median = 0.97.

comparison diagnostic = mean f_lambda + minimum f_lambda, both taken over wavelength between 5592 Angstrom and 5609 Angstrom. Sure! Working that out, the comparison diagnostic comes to 21.2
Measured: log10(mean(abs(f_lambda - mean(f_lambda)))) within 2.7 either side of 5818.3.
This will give -0.11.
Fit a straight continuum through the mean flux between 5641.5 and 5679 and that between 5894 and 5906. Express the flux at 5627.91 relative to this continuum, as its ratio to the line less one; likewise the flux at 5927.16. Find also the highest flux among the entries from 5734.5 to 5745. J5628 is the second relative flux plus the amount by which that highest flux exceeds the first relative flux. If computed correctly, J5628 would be 13.3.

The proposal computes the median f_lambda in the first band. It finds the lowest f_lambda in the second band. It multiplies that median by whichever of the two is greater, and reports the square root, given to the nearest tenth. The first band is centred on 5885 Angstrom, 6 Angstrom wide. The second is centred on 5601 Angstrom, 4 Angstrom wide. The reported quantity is 11.2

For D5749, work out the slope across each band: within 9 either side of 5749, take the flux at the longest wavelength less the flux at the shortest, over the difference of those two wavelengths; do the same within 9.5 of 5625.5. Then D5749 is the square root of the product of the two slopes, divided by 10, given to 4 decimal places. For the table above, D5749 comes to 0.0065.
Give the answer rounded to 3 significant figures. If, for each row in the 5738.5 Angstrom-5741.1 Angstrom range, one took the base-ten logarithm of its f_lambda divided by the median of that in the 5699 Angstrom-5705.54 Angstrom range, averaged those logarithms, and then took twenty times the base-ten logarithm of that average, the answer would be -39.4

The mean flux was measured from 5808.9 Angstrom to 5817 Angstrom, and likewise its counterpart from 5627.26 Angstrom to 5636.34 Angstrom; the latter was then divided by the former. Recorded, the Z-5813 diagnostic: 1.01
